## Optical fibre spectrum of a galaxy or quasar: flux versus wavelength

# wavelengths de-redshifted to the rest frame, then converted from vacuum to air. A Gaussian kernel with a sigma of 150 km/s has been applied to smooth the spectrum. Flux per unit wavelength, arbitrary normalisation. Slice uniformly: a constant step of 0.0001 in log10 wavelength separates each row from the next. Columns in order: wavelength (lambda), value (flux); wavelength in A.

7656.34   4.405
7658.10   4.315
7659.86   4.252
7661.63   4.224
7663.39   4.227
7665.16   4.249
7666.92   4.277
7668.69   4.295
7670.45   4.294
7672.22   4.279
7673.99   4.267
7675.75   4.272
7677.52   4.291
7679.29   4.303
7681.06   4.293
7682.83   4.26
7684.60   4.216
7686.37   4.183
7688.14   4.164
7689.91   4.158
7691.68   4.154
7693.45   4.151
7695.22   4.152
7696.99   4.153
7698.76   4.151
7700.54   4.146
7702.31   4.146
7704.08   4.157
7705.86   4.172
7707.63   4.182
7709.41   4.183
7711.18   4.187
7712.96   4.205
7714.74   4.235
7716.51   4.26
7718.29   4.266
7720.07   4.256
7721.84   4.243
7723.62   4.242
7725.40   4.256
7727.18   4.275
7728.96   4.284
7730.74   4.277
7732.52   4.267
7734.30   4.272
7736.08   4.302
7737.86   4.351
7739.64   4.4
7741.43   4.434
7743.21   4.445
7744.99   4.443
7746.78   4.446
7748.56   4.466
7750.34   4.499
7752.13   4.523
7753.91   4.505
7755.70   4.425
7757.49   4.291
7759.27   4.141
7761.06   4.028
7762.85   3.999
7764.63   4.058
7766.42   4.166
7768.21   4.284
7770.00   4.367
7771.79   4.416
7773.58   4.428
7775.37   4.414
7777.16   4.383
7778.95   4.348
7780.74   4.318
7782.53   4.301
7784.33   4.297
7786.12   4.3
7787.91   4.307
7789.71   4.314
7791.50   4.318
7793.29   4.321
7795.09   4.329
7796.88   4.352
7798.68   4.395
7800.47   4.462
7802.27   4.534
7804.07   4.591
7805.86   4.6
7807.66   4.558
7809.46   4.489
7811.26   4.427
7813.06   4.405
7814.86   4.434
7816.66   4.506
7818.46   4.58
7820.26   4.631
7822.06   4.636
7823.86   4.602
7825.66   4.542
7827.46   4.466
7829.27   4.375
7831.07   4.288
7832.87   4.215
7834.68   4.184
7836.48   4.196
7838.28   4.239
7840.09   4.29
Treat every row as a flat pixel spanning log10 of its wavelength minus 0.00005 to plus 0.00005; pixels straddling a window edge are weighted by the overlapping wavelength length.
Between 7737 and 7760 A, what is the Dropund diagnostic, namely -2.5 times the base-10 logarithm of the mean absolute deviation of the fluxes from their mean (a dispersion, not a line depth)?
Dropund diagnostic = 2.9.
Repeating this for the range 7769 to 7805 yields 3.0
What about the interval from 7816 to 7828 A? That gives 3.2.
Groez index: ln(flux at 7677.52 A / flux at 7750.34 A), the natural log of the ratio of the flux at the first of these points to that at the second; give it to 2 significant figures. -0.047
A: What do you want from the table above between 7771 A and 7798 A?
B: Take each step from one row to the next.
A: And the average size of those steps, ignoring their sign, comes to 0.014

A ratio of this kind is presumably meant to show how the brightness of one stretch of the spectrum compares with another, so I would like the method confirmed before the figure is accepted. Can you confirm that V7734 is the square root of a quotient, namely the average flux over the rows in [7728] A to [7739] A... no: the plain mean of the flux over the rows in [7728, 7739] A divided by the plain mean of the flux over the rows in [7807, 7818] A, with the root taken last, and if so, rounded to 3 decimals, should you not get 0.980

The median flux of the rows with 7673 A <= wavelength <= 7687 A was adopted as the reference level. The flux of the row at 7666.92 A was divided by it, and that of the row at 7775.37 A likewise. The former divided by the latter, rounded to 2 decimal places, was 0.97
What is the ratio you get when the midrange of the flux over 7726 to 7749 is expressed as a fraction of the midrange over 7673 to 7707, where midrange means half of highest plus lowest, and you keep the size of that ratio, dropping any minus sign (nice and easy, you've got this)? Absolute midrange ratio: 1.03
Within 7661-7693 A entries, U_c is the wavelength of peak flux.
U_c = 7679.29 A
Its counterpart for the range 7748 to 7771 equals 7752.13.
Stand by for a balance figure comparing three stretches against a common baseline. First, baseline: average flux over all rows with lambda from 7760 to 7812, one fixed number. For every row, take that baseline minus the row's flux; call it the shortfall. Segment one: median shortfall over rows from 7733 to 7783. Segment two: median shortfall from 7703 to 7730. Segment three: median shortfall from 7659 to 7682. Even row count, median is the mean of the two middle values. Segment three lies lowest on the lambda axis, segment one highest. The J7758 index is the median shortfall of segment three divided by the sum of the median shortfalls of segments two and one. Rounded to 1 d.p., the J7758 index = 0.9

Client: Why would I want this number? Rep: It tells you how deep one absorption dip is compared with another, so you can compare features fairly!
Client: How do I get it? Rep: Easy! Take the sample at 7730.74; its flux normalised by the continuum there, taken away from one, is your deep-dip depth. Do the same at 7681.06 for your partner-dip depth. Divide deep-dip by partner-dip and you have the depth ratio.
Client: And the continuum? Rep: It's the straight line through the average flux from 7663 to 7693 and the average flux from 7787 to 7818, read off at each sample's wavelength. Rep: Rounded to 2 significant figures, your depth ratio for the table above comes -1.1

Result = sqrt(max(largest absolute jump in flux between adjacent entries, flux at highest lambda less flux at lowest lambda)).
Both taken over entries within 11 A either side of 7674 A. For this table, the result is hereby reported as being 0.21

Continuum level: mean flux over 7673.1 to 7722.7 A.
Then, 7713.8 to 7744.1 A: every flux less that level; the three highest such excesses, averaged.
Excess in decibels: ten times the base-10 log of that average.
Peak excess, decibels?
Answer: -6.6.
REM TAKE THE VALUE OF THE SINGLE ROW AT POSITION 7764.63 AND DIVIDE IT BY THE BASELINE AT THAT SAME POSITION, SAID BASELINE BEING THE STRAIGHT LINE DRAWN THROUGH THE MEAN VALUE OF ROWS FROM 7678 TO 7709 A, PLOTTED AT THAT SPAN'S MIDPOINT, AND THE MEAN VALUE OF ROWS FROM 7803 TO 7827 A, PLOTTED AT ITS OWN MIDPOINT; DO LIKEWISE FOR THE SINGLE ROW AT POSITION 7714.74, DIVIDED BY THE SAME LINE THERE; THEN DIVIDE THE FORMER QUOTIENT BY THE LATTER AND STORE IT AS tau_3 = 0.93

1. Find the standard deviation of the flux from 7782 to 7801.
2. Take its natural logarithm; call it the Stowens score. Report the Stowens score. -3.0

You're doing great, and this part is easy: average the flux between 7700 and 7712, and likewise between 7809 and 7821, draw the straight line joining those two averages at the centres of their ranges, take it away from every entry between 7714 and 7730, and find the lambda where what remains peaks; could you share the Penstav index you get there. 7718.29 A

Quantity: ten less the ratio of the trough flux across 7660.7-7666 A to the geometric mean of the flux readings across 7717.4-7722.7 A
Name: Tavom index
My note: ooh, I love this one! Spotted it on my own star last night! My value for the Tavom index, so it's 9.01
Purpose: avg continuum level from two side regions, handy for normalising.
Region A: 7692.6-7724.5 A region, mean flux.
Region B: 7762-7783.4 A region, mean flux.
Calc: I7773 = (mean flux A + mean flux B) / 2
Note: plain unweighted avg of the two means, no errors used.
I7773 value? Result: 4.24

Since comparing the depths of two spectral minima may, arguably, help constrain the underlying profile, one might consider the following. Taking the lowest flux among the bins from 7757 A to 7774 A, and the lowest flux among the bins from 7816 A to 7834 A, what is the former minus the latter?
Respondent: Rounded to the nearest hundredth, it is -0.22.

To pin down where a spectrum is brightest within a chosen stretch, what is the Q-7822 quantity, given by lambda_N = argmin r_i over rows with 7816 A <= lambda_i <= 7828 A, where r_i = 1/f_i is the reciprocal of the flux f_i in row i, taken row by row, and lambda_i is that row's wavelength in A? 7822.06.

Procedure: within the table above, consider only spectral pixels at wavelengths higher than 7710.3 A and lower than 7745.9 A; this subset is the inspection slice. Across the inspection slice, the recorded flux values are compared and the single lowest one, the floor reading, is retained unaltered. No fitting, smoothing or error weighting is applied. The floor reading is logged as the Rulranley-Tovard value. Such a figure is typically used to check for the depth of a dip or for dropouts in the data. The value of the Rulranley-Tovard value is 4.187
